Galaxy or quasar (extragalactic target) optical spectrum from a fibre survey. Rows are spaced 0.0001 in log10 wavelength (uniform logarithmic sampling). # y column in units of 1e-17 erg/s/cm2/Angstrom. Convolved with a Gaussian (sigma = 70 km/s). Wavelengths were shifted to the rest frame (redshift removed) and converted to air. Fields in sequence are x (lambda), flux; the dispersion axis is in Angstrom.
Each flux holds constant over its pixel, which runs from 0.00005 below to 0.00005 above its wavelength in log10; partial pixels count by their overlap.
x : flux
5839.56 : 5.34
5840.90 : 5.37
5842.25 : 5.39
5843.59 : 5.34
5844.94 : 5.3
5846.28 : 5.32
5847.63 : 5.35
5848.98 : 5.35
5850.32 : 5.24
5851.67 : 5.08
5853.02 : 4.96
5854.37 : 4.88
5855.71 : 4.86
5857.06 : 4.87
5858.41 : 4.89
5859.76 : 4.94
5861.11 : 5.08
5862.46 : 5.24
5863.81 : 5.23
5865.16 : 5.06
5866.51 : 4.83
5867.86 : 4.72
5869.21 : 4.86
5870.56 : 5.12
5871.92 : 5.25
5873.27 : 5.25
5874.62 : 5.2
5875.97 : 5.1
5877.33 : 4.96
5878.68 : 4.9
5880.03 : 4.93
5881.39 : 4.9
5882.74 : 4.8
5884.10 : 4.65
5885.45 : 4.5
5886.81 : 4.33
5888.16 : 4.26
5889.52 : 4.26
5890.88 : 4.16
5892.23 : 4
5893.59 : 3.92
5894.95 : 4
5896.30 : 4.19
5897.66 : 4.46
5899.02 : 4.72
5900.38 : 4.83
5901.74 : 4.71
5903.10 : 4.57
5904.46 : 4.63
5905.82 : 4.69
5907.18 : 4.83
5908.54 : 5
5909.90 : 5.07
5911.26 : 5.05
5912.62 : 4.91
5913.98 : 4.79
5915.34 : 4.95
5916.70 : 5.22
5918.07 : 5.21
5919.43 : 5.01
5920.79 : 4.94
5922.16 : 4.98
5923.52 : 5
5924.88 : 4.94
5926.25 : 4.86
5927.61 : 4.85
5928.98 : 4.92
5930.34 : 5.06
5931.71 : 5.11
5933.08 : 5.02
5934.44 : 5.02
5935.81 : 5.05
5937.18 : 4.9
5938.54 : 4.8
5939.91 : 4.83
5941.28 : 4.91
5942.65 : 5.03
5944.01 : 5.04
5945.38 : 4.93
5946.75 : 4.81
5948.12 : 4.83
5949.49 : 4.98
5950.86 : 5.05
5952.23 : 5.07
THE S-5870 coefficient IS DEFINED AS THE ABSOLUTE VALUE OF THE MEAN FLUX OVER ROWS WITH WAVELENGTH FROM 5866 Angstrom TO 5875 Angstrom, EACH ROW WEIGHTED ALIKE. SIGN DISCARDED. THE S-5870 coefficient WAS 5.03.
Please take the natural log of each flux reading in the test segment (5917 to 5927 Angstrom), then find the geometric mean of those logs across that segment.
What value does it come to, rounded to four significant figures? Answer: 1.607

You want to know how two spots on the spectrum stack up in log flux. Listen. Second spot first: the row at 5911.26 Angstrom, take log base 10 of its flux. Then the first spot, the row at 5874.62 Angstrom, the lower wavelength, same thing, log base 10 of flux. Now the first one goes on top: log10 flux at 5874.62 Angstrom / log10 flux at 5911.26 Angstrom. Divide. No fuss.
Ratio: 1.02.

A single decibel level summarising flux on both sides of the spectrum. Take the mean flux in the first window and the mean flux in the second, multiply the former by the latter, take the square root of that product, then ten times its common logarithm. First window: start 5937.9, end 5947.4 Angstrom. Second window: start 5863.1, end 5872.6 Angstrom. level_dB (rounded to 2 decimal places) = 6.95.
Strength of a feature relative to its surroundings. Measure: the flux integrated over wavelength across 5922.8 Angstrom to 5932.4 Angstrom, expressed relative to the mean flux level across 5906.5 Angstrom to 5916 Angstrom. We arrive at 9.6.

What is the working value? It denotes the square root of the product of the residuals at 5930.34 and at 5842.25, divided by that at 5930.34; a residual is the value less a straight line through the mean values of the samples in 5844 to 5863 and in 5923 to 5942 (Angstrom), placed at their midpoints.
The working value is 1.6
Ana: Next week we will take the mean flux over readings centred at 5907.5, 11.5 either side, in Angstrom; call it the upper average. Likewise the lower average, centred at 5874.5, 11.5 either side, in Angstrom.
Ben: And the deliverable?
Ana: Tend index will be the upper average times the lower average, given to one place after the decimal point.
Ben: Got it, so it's 23.9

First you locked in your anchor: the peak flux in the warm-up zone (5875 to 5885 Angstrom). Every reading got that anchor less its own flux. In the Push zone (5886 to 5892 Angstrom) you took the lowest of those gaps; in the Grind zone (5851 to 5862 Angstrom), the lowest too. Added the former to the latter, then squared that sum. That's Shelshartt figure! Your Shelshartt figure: 0.62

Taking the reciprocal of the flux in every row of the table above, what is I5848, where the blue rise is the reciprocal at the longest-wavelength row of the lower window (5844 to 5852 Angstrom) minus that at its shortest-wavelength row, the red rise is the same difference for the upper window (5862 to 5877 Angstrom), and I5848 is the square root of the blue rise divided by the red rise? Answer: 1.2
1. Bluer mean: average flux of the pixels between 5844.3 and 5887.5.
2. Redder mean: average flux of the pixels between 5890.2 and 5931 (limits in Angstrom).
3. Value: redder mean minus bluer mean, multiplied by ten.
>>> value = -2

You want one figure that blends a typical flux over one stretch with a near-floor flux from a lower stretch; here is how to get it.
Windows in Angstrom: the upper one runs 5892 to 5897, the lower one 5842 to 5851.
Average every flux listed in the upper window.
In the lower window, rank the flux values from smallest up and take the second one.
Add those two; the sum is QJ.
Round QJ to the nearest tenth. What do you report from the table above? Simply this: 9.3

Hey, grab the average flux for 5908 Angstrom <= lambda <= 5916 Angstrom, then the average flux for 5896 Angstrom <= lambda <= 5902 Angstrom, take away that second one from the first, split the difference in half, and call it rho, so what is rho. 0.19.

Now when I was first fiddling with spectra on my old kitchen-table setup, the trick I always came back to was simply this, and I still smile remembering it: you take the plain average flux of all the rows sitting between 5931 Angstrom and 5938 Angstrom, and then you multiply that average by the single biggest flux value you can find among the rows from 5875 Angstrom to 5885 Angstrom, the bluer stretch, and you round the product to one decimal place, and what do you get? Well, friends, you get 25.6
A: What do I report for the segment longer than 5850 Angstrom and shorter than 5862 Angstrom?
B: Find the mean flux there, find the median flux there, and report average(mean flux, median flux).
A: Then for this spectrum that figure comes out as 4.96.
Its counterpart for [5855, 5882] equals 4.98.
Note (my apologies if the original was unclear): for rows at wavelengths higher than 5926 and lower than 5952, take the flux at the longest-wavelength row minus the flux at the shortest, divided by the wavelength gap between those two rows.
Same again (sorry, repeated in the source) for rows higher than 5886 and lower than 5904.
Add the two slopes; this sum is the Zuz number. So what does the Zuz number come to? 0.022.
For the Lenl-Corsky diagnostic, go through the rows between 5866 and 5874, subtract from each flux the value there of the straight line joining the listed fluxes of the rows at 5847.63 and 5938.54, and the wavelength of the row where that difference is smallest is 5867.86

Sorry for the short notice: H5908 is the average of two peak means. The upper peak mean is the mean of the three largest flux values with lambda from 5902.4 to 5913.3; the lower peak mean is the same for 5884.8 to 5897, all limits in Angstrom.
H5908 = 4.70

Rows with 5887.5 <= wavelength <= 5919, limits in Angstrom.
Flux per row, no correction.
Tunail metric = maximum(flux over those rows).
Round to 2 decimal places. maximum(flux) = 5.22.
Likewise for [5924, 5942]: 5.11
